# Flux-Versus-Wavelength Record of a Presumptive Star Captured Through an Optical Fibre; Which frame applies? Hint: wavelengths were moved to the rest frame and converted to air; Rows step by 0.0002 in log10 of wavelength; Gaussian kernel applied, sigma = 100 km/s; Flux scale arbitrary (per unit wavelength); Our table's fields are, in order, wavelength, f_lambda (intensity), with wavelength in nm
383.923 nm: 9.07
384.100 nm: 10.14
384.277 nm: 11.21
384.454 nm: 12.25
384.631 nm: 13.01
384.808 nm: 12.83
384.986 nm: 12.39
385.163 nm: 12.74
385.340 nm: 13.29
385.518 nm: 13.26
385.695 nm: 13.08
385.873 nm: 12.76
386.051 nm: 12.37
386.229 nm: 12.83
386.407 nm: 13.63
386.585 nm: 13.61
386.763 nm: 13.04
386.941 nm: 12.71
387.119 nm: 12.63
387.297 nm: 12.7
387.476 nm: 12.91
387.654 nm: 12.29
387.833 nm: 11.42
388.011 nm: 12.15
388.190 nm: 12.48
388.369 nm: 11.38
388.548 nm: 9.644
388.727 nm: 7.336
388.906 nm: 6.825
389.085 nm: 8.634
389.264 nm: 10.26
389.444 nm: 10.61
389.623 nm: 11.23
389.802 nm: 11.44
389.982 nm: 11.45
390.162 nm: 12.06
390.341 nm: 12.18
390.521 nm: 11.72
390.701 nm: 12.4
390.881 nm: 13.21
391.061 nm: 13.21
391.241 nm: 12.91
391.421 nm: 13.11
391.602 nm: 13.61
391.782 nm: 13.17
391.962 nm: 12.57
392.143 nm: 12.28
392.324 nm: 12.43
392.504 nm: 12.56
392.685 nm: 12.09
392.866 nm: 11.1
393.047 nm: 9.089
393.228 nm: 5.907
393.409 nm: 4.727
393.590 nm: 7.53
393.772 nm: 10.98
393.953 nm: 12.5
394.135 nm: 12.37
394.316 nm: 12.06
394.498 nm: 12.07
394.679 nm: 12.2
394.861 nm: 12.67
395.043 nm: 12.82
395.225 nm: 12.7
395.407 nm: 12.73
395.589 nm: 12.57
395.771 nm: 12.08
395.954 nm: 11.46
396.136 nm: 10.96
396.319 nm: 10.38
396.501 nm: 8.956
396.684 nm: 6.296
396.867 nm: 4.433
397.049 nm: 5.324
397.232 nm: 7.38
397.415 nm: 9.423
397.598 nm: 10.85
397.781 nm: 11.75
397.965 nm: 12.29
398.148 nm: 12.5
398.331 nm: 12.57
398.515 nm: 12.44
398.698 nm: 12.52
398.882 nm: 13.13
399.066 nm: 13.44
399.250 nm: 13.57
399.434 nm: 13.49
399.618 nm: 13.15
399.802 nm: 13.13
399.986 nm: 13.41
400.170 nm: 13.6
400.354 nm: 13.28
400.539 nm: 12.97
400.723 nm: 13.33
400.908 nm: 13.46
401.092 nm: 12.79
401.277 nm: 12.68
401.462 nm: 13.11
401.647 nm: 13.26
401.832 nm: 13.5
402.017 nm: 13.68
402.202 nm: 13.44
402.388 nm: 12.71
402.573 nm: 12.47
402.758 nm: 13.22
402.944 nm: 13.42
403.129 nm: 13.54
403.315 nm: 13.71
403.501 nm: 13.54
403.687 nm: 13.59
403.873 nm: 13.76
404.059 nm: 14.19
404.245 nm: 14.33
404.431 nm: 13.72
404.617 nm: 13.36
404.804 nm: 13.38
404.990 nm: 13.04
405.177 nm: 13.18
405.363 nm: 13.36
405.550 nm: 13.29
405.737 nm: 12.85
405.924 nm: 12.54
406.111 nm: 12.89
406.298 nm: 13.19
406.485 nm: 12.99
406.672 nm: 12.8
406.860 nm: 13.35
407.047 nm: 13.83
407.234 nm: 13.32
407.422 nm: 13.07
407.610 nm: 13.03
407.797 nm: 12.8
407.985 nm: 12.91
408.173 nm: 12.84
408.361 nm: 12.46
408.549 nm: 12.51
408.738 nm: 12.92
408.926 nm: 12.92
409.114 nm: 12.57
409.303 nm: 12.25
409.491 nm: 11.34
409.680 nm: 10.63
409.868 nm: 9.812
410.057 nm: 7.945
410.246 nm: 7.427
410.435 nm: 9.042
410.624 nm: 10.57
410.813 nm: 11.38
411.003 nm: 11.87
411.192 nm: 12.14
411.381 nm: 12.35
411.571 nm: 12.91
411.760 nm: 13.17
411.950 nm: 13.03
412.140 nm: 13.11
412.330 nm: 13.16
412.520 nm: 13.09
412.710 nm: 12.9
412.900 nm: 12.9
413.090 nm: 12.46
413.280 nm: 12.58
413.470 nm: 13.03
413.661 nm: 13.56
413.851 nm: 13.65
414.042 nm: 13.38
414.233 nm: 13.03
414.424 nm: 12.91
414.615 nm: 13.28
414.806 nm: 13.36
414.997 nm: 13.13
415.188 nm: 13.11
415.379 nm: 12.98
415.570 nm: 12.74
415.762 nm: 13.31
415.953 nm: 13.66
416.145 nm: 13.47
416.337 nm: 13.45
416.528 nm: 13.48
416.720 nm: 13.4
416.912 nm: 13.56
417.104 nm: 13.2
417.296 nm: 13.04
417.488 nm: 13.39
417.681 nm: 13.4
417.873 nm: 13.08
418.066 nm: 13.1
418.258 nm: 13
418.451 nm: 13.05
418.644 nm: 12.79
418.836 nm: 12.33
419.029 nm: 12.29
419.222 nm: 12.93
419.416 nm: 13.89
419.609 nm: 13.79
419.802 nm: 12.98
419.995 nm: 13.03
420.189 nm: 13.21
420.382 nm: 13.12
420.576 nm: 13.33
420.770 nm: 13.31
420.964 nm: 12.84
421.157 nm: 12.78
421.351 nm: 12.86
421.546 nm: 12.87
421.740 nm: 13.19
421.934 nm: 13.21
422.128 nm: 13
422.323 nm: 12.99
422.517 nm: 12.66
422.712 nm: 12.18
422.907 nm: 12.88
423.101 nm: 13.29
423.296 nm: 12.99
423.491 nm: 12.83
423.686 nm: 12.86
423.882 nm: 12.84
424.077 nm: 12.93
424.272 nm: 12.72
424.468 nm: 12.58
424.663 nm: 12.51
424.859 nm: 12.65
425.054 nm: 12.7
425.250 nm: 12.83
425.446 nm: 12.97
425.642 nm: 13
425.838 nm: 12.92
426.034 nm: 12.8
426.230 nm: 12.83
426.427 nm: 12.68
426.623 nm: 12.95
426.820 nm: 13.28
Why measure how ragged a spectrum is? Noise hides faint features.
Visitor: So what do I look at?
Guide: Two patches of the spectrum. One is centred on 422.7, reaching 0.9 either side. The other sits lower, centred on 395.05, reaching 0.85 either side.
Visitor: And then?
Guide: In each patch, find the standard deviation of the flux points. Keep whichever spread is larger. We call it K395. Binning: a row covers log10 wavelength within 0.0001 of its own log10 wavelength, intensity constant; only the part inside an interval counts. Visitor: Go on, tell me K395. 0.3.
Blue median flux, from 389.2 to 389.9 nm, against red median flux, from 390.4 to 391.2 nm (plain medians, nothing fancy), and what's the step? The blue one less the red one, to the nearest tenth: -1.9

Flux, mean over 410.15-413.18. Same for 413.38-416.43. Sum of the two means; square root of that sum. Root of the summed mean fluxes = 5.02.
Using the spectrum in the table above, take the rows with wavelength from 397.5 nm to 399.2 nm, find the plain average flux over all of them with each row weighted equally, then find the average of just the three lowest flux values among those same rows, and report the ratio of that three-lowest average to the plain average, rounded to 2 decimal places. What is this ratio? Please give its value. 0.94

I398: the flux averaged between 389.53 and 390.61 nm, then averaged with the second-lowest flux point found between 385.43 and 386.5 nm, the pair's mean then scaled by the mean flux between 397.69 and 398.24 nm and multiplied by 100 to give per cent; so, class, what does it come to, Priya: 100.3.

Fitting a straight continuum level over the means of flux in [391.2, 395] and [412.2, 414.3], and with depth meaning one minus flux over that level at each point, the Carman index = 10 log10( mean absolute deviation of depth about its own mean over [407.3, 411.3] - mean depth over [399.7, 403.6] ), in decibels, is -7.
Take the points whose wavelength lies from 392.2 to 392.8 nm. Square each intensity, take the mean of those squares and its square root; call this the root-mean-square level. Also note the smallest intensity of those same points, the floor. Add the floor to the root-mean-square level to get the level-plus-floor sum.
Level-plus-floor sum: 24.5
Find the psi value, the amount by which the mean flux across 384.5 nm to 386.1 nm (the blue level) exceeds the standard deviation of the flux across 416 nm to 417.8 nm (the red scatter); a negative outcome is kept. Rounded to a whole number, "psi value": 13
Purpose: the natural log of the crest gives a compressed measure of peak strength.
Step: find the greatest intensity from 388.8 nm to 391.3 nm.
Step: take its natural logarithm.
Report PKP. 2.58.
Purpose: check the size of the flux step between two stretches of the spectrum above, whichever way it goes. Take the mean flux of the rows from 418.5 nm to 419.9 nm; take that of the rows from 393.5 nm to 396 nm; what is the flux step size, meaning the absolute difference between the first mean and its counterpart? 1.09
